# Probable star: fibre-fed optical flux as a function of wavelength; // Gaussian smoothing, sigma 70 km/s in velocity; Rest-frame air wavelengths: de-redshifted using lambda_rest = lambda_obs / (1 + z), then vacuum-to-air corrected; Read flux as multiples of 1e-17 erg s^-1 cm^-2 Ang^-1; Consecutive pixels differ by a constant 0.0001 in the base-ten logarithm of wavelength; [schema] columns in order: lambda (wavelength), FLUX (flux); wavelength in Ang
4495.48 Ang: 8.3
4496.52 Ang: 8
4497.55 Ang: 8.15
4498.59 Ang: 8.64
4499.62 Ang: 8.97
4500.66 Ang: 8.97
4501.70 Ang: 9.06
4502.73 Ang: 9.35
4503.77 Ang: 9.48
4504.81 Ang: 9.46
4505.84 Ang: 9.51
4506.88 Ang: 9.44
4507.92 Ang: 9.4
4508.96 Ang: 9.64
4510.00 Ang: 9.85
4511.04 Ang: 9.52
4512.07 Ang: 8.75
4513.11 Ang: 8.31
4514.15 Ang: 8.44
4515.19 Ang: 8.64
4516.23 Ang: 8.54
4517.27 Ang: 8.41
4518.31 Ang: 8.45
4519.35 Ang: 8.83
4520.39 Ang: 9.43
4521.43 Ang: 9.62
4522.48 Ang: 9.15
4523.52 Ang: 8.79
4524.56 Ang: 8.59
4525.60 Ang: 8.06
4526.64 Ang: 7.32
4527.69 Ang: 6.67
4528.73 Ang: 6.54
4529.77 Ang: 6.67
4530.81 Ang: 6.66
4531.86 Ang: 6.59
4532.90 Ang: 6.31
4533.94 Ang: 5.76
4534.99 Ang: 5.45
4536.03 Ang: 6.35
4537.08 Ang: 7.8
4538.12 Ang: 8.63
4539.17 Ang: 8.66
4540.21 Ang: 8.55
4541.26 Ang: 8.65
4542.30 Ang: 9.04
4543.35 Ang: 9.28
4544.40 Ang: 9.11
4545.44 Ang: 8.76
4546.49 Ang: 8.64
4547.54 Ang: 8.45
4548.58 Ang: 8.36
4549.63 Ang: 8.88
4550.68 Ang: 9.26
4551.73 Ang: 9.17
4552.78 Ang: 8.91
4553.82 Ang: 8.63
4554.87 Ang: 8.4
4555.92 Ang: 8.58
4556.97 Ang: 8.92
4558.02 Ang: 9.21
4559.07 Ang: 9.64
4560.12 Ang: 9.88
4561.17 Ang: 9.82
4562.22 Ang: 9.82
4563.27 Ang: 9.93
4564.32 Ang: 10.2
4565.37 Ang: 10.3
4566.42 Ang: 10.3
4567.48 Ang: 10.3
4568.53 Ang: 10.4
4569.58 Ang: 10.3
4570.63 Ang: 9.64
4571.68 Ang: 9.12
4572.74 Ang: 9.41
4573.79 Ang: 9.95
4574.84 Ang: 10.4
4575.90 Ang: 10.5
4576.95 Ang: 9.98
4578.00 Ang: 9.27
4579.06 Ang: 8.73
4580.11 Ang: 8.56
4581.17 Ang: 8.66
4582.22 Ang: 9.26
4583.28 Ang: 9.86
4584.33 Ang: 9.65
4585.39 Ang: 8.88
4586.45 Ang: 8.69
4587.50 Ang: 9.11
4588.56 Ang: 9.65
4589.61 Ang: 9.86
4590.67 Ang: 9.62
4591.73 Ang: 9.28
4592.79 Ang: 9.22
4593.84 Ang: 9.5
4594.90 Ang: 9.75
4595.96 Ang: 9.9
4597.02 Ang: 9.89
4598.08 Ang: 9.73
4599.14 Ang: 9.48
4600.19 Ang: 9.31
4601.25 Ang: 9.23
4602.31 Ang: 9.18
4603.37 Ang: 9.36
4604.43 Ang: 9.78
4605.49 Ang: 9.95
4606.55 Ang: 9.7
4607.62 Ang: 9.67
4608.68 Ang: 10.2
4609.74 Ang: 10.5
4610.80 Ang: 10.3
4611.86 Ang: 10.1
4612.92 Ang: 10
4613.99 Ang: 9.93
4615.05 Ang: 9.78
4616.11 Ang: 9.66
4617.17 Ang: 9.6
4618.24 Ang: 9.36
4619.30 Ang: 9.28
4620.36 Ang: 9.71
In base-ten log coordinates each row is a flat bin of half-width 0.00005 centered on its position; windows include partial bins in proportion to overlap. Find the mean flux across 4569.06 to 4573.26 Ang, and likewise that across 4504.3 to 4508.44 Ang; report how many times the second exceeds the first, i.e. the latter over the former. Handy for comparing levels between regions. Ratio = 0.98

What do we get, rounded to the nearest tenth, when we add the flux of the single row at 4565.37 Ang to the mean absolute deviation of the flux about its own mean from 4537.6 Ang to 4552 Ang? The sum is 10.6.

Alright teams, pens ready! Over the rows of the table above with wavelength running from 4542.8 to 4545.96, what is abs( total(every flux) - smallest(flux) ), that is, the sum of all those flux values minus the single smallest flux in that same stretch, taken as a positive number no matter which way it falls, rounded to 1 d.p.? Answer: 18.4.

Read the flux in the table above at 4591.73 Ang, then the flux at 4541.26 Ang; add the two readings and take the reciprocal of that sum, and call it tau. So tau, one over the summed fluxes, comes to 0.0558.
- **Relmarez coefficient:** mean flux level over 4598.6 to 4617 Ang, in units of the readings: 9.77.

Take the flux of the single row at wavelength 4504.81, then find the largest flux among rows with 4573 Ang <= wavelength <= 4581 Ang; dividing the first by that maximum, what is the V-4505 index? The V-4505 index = 0.90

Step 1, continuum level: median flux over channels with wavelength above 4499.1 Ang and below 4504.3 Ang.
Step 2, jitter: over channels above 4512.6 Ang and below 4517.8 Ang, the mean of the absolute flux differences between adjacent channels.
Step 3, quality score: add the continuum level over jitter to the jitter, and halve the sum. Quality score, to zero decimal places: 32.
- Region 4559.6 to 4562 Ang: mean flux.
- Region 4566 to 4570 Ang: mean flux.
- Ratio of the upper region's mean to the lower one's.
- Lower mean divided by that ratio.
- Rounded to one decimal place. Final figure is 9.4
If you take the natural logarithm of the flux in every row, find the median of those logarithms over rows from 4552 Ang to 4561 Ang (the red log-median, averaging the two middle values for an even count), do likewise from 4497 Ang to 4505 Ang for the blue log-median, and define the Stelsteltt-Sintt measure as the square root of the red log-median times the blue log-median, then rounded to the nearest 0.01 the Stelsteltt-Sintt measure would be 2.19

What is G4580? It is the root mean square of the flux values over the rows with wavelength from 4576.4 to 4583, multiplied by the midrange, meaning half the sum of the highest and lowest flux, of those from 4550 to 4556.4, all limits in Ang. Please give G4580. 80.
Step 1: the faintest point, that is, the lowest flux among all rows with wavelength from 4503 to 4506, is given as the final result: 9.46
